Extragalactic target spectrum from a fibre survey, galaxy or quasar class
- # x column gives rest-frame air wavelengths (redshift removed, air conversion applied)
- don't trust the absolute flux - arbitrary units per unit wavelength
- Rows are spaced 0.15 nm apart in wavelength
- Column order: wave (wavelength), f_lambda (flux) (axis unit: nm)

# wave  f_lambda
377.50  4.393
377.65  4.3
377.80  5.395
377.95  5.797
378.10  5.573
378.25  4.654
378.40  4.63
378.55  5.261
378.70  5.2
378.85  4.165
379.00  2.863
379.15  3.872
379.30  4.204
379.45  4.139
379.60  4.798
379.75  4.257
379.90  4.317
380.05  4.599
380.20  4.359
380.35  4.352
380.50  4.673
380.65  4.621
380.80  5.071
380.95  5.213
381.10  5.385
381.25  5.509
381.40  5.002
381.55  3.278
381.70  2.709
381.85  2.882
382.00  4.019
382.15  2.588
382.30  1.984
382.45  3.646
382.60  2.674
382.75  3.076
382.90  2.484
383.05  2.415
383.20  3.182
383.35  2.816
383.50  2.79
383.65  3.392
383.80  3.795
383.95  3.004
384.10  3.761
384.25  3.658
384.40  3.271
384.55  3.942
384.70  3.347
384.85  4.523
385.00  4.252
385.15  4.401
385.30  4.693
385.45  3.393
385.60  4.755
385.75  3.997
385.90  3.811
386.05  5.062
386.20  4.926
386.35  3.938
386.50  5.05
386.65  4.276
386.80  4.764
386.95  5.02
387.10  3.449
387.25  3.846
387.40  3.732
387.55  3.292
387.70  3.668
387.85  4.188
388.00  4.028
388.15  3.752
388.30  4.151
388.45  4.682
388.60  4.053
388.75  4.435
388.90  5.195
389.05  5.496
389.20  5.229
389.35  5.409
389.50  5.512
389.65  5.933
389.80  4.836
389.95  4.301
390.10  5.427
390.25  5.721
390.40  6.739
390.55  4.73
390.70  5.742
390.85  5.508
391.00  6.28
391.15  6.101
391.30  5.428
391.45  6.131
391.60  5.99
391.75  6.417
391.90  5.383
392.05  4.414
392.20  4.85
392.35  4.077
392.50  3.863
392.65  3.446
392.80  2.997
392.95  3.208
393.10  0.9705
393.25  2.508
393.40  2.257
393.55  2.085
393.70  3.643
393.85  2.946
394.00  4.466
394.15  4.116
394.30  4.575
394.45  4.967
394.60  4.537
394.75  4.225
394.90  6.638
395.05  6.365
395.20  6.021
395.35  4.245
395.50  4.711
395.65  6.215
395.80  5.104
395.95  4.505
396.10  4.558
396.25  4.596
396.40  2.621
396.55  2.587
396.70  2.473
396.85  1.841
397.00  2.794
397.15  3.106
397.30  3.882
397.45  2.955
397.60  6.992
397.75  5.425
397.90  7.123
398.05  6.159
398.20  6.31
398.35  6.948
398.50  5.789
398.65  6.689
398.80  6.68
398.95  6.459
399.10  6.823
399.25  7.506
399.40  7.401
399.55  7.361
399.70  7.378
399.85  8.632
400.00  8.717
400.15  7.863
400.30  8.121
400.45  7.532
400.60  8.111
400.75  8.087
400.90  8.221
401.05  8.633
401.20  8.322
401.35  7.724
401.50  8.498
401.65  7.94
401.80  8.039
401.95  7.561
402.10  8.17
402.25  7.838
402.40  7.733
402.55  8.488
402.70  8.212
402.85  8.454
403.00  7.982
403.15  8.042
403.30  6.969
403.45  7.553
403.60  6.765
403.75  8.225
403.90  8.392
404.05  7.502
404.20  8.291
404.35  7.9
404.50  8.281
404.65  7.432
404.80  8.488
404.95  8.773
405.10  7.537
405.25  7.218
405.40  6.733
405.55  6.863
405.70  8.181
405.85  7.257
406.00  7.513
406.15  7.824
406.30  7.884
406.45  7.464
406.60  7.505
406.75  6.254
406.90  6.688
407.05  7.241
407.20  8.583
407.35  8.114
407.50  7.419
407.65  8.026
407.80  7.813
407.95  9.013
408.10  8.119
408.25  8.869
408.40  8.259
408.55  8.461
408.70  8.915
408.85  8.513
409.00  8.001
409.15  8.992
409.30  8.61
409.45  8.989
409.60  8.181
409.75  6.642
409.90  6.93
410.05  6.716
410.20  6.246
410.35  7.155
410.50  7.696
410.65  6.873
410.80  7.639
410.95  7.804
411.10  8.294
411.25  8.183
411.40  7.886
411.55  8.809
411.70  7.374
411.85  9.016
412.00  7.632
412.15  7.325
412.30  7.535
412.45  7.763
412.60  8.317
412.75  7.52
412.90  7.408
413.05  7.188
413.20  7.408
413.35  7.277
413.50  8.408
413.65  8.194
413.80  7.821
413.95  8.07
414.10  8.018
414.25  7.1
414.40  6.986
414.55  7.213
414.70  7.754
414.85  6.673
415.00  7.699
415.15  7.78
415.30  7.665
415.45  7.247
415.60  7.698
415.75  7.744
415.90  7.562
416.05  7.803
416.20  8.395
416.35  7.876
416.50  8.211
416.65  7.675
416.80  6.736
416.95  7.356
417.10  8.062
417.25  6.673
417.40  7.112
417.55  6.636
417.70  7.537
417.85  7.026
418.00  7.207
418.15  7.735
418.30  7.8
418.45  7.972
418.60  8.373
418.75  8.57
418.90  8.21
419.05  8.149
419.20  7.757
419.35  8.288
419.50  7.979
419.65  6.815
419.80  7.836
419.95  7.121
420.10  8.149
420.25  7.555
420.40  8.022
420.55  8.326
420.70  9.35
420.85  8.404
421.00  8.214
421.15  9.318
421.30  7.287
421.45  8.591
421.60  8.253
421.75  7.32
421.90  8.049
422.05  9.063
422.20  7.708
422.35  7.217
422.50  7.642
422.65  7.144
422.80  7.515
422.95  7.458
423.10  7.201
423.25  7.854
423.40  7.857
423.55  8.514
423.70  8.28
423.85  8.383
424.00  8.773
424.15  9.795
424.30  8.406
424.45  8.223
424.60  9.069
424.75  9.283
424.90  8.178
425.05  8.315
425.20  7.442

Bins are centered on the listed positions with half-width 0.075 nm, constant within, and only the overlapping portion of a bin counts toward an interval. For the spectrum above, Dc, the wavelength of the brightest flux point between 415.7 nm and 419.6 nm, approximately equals 418.75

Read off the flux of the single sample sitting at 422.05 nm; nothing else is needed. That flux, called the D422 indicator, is 9.063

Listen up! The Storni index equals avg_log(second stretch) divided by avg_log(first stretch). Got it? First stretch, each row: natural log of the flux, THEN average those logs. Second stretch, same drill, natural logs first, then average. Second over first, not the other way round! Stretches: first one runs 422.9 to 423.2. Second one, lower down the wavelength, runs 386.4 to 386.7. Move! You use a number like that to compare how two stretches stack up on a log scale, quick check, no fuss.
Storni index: 0.77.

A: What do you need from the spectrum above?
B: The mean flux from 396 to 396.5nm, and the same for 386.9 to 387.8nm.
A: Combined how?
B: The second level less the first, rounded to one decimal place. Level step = -0.1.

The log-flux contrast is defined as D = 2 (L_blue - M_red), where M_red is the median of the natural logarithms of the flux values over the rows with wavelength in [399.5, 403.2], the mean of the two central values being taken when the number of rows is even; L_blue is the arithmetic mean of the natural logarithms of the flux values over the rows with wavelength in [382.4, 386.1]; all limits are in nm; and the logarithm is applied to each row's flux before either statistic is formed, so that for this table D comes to -1.7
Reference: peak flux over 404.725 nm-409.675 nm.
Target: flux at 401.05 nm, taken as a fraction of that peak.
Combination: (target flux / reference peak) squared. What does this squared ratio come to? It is 0.9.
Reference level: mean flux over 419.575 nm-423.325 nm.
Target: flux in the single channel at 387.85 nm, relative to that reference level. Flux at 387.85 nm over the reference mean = 0.53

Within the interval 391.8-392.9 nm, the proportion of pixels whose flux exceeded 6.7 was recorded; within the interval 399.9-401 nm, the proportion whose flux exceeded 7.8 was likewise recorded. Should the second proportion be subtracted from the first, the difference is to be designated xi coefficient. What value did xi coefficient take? -0.9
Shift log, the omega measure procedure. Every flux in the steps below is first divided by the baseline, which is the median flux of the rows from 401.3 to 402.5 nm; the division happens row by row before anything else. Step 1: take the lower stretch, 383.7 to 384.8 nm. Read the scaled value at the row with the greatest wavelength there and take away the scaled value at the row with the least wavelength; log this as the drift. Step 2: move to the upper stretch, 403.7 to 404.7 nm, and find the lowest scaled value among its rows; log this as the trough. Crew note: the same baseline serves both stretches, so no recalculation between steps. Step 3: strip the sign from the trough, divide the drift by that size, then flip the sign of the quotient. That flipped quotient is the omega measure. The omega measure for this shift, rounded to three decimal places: 0.060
